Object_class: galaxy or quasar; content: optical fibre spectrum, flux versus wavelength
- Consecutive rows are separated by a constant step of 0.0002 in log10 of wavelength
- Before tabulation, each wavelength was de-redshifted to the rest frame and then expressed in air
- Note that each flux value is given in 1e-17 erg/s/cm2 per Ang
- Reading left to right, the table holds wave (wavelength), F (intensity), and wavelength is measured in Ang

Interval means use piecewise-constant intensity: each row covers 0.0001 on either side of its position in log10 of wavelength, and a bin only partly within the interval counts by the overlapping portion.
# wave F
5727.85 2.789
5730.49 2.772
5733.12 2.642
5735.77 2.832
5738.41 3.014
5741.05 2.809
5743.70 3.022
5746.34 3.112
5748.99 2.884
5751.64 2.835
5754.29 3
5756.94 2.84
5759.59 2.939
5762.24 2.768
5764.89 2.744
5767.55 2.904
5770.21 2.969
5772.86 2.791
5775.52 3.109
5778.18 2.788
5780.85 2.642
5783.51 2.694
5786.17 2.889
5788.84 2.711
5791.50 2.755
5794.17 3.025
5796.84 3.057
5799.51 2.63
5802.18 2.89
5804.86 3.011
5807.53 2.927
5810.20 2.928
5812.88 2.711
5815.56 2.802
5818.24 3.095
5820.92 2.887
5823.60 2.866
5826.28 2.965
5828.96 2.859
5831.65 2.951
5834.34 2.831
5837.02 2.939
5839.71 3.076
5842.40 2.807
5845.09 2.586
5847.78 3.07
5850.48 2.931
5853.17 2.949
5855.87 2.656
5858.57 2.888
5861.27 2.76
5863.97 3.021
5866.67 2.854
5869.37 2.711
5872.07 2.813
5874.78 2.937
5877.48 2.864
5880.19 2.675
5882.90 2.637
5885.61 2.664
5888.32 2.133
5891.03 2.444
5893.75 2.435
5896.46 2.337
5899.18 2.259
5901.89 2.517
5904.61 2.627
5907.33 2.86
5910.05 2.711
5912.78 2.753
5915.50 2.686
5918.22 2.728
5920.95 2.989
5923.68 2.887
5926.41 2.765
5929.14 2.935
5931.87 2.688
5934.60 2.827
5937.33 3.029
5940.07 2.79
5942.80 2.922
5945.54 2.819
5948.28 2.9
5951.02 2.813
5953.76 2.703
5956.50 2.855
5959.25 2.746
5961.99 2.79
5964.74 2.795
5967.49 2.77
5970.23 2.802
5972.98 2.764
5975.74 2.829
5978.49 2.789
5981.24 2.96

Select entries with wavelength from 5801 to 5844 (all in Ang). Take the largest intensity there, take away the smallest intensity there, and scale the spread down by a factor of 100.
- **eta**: 0.004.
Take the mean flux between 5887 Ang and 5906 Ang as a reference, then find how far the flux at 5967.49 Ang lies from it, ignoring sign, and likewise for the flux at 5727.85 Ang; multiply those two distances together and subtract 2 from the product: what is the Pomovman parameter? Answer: -1.85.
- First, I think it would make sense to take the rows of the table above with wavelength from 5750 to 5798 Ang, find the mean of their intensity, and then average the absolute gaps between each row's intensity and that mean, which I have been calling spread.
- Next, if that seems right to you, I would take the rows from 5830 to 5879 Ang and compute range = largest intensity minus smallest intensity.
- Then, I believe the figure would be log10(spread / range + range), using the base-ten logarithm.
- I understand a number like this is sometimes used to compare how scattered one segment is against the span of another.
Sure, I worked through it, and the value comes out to -0.14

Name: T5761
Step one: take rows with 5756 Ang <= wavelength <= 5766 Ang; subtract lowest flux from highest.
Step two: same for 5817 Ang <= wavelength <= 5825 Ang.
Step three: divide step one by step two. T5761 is 0.85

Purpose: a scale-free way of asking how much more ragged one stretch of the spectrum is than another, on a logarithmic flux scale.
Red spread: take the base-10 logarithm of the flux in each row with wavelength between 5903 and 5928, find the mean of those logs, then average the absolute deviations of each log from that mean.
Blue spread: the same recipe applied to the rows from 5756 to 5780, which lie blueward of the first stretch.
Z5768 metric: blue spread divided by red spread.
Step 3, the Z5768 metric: 1.0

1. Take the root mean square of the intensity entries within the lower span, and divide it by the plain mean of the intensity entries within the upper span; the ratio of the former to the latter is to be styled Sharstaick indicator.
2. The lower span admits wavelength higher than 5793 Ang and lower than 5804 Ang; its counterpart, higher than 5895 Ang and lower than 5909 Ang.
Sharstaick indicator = 1.15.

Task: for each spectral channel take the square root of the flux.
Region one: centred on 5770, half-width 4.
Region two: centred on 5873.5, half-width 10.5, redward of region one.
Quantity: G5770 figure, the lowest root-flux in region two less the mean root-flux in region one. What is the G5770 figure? -0.075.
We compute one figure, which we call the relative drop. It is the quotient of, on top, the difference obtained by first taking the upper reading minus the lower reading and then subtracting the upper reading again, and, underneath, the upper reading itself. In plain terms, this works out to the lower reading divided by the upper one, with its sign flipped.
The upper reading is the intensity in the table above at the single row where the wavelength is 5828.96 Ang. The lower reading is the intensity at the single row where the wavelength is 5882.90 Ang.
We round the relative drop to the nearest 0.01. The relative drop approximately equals -0.92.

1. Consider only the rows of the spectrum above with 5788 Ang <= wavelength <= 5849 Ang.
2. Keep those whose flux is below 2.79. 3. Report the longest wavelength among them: 5845.09 Ang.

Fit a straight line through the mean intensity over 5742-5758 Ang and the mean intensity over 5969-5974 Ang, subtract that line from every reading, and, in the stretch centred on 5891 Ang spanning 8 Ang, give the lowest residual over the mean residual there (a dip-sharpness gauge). 1.4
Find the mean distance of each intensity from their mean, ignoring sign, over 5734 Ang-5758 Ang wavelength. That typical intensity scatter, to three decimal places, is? 0.097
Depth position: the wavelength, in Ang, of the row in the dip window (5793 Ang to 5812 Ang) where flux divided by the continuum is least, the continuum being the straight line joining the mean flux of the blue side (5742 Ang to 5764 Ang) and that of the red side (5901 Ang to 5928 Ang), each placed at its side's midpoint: 5799.51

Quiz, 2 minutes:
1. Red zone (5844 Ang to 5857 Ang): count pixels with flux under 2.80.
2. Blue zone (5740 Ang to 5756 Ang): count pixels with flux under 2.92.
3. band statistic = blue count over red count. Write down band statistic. 1.5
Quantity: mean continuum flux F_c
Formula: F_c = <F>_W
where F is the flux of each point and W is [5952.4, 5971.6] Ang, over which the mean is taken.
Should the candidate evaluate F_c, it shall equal 2.78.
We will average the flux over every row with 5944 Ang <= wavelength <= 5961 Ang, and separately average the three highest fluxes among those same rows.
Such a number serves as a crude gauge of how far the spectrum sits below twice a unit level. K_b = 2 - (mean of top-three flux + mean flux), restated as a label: -3.66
